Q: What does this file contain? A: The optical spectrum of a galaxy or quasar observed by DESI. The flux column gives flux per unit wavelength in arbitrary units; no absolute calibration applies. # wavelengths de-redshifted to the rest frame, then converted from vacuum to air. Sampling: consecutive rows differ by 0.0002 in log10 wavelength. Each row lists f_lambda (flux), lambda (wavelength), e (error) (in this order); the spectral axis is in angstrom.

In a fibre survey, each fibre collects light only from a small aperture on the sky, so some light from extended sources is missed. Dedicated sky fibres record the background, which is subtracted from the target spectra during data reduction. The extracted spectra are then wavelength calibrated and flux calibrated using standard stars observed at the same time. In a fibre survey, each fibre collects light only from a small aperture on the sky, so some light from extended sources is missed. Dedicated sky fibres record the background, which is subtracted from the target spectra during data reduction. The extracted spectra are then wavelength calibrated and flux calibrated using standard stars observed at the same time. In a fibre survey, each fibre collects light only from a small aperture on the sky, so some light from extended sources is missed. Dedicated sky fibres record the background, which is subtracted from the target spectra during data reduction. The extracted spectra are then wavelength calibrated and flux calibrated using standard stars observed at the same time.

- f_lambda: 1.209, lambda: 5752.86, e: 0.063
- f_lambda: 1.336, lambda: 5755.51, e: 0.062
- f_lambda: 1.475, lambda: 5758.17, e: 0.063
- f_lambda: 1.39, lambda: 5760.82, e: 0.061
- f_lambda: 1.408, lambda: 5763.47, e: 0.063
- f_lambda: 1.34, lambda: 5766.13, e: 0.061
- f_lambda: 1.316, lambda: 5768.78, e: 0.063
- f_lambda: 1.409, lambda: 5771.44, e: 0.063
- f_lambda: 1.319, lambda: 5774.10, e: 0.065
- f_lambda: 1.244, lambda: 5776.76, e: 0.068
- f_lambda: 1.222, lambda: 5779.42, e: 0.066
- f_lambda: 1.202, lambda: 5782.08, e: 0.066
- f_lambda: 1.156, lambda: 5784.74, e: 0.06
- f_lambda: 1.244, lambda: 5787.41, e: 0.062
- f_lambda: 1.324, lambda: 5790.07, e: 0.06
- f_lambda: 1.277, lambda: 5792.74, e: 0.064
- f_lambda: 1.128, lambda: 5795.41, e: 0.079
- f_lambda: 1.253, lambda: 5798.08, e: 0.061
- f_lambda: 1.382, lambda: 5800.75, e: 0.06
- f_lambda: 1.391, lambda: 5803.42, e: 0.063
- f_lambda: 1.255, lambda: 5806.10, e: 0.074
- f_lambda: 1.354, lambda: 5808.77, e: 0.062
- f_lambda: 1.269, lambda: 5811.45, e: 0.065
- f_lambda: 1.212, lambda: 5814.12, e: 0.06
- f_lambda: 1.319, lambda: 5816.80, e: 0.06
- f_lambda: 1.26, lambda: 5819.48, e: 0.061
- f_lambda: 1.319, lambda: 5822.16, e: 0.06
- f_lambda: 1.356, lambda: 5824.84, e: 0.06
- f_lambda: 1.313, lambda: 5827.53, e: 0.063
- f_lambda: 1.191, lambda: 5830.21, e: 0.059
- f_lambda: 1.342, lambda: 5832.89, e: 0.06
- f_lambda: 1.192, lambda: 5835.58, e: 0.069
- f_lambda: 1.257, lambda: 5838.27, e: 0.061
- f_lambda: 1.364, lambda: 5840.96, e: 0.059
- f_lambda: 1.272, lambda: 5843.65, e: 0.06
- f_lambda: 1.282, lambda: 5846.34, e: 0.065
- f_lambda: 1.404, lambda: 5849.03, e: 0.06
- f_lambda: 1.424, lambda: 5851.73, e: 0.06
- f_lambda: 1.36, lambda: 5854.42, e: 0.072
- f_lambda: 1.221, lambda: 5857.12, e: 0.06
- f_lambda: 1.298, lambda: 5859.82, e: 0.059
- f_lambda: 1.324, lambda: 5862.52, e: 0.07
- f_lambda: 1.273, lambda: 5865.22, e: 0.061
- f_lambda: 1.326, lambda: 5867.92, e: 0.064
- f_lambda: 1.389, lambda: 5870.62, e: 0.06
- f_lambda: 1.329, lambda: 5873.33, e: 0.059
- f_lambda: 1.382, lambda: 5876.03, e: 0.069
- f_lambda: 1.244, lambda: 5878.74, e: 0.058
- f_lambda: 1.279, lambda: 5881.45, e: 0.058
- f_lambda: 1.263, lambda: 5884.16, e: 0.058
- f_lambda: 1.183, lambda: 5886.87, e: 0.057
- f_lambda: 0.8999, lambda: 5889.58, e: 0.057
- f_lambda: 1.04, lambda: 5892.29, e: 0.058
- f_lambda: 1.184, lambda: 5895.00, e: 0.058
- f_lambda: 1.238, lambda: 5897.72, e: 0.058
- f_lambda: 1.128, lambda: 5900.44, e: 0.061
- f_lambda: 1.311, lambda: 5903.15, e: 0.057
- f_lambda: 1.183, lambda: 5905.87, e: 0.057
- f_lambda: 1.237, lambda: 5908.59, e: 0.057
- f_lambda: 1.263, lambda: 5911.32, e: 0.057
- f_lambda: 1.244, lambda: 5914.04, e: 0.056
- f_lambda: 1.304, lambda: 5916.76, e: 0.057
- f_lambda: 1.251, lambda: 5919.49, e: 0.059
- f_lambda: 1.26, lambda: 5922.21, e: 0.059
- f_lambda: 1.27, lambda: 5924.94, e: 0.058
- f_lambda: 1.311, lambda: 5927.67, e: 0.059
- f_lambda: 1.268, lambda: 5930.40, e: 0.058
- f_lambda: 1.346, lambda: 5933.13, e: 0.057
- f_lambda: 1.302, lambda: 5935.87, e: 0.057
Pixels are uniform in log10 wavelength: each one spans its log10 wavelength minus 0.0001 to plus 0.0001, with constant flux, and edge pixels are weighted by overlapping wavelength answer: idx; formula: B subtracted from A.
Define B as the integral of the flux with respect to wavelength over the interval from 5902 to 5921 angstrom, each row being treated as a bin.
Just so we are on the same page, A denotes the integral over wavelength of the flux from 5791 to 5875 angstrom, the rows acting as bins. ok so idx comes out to 85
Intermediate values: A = 109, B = 24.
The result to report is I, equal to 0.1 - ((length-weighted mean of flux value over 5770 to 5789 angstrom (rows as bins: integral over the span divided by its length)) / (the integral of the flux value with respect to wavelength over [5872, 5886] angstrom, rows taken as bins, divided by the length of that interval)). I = -0.87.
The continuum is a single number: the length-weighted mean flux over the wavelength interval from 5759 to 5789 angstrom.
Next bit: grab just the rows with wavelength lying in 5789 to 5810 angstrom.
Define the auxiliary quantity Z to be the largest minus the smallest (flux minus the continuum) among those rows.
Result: 0.26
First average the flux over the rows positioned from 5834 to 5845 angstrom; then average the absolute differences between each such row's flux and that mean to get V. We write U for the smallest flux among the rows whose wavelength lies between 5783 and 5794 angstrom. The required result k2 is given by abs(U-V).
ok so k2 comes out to 1.11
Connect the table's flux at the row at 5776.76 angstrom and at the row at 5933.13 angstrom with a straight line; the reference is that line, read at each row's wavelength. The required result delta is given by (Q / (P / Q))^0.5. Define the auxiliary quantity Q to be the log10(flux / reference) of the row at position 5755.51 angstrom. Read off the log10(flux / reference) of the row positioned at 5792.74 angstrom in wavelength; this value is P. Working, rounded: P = 0.008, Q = 0.036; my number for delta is 0.41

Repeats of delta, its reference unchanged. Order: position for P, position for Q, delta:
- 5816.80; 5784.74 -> 0.26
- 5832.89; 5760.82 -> 0.36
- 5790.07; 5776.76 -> 0.00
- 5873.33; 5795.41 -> 0.55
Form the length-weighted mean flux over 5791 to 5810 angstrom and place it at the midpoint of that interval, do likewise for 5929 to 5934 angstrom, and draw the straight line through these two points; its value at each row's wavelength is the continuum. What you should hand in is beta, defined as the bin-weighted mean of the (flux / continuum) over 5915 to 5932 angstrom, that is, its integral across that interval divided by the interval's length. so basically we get 0.981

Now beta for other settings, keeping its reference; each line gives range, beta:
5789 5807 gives 0.997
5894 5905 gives 0.934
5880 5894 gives 0.874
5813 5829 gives 1.002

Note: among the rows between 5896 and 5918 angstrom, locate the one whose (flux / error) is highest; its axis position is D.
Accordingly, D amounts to 5903.15 angstrom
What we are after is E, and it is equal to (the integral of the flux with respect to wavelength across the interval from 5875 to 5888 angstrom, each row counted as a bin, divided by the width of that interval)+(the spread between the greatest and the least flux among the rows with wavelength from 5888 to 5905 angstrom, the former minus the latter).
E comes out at 1.68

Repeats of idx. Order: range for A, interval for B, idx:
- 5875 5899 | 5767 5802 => -16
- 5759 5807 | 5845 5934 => -50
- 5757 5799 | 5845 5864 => 29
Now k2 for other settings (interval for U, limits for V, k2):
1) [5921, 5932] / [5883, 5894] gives 1.13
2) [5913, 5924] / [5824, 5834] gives 1.19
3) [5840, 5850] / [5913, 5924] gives 1.25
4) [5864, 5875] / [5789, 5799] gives 1.21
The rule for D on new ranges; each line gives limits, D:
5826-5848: 5840.96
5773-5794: 5790.07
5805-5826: 5824.84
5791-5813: 5800.75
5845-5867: 5851.73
